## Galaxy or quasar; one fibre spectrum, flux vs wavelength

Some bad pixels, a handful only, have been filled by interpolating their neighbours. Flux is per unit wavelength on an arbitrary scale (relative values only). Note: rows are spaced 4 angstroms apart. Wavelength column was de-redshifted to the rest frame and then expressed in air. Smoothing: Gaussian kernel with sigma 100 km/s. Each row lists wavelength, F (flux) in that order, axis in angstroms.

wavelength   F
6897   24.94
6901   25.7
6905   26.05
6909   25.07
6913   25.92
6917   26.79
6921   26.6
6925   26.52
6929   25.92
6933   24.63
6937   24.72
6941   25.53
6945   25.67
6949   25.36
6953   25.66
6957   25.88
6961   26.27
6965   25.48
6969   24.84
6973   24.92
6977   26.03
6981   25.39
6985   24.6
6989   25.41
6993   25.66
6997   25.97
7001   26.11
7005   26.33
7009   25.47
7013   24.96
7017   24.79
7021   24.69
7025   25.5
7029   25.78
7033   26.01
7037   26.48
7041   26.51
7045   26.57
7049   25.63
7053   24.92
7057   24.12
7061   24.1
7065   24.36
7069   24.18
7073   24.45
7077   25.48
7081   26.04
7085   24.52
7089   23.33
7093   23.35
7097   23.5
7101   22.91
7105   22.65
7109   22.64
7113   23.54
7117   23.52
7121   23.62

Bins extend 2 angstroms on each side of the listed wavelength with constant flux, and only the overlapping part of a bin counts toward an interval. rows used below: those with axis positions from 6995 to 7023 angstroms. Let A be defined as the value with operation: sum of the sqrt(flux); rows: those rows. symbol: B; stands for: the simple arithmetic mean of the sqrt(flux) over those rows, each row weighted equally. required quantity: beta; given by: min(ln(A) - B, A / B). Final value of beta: -1.48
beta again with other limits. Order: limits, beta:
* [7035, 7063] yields -1.48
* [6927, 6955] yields -1.47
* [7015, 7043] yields -1.50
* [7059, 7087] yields -1.42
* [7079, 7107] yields -1.34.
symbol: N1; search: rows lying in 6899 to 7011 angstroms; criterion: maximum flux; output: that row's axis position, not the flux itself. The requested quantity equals 6917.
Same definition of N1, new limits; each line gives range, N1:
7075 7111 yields 7081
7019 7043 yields 7041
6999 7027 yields 7005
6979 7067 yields 7045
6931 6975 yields 6961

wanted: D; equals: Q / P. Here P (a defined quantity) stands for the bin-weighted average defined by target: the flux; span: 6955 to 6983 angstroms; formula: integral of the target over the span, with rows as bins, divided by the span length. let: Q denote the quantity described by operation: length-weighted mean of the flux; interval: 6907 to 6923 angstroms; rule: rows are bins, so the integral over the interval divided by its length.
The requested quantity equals 1.02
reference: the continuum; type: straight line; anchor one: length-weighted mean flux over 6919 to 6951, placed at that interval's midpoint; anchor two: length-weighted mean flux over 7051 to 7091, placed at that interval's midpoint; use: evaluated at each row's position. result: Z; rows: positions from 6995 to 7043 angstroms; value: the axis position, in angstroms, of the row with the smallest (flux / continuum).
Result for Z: 7021 angstroms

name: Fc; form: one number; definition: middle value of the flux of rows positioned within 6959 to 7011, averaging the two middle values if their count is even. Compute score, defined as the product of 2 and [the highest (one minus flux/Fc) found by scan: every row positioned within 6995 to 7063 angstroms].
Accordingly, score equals 0.108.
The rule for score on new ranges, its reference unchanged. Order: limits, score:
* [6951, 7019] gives 0.069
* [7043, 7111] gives 0.223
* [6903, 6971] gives 0.067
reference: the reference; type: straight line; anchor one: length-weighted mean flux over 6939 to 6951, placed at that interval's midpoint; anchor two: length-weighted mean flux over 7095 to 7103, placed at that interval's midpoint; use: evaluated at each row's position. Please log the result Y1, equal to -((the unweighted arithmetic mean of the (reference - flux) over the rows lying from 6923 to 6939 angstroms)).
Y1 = -0.3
